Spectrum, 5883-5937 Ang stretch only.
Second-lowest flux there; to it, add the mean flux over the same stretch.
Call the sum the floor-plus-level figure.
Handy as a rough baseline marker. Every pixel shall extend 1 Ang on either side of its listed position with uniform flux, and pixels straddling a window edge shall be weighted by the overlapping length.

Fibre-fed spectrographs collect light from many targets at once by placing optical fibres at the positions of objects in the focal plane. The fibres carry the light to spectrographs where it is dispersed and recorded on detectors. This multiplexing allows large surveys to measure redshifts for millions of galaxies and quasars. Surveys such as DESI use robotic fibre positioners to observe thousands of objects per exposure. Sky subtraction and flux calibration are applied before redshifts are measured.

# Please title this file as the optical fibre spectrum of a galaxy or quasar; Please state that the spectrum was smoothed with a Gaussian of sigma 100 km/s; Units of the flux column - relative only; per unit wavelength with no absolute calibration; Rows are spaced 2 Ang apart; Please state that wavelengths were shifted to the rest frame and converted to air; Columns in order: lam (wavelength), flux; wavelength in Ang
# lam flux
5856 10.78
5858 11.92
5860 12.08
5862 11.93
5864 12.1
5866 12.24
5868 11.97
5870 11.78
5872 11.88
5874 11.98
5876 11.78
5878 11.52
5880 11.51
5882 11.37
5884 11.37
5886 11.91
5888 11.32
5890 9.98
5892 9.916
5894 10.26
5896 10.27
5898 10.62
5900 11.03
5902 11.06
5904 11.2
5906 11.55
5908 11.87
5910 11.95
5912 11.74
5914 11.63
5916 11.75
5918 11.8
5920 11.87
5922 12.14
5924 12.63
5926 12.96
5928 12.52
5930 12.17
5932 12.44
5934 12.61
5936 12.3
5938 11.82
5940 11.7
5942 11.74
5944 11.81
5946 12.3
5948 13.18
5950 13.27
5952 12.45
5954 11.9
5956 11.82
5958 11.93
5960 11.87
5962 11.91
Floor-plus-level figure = 21.6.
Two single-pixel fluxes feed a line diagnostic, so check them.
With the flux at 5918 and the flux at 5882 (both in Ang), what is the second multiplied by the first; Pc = 134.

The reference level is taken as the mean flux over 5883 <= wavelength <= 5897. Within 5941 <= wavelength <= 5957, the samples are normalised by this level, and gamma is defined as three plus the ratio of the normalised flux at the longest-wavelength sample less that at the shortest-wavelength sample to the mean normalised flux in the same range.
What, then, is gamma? 3.01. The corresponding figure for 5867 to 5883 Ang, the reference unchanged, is 2.95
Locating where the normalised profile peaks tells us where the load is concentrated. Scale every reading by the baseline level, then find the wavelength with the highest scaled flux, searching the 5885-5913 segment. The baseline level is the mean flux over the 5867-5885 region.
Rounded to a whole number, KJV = 5910 Ang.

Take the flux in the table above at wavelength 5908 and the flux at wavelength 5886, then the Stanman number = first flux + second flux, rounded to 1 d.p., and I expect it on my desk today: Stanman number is 23.8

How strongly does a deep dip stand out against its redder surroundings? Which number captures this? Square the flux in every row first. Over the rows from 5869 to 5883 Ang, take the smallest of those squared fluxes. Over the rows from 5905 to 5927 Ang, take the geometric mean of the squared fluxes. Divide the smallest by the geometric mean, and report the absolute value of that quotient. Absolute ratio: 0.90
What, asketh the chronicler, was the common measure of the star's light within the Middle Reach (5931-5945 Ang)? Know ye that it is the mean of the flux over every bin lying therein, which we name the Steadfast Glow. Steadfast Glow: 12.1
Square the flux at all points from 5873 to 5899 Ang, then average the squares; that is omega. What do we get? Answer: 123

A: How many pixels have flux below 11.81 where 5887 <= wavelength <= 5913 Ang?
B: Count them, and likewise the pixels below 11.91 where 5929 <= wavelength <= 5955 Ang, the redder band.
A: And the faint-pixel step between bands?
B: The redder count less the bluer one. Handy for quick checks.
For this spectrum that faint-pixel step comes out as -6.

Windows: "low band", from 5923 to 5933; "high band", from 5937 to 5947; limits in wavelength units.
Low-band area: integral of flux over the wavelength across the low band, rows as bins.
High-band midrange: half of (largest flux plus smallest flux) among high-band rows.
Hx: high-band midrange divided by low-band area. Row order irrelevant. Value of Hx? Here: 0.096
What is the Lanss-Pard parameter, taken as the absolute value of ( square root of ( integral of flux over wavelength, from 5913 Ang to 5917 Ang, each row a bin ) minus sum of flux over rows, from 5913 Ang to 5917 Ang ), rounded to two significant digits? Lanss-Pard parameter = 17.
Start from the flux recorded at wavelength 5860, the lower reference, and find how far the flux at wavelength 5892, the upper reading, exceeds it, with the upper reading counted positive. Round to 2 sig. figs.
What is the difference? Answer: -2.2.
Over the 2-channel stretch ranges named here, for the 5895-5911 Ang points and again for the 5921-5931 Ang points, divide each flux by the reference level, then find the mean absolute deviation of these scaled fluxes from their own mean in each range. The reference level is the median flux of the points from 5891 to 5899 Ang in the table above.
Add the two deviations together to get 0.07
